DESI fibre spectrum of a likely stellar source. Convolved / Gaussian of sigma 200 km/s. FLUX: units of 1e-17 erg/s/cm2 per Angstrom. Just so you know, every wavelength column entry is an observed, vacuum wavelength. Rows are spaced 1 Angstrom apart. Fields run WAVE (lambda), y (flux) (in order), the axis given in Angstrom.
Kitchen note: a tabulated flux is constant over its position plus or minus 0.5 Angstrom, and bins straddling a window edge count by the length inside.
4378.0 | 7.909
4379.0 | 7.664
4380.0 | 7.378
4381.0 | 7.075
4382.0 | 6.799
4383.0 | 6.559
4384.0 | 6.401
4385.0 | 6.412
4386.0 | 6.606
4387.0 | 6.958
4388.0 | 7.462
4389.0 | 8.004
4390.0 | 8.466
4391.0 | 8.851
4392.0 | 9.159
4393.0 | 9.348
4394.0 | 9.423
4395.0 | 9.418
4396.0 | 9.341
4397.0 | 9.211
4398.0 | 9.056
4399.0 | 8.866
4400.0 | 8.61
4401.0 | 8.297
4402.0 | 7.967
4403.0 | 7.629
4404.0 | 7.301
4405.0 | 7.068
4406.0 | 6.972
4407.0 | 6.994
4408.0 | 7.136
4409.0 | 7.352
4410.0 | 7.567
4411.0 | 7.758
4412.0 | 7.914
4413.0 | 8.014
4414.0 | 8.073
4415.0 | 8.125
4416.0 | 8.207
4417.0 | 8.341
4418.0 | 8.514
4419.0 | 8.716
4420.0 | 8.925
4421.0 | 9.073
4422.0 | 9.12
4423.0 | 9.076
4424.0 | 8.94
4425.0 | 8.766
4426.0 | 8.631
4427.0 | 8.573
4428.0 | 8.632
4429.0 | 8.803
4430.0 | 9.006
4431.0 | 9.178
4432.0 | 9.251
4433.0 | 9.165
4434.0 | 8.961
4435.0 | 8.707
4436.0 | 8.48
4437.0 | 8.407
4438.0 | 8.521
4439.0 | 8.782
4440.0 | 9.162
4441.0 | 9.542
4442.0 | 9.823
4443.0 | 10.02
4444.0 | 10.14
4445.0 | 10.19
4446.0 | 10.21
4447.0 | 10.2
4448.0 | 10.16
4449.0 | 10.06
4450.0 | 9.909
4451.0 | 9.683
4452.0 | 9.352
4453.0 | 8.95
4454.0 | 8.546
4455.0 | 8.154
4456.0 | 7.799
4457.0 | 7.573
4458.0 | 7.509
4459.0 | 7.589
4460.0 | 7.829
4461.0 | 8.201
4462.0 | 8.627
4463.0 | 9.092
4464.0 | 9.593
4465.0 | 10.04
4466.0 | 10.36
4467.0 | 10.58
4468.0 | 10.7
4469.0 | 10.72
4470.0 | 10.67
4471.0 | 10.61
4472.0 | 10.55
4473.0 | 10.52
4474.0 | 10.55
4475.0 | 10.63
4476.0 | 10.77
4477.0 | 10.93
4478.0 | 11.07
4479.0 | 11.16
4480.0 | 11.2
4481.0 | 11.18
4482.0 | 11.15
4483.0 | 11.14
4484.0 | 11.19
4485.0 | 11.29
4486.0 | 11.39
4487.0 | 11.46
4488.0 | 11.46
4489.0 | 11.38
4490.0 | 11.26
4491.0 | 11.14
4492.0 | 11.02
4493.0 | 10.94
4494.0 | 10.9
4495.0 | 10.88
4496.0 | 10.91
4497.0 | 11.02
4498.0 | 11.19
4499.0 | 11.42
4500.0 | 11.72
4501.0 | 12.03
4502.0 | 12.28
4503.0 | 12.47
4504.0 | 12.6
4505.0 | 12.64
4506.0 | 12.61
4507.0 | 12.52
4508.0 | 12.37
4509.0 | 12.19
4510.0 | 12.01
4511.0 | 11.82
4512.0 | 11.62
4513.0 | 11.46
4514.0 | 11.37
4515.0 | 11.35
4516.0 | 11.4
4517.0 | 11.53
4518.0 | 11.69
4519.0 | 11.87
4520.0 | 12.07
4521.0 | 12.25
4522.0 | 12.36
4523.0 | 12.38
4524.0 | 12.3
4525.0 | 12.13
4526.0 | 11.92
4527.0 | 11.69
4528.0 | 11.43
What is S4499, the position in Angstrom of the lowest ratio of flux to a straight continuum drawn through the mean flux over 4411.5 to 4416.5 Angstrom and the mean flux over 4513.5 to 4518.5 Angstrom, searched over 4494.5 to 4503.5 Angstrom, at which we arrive 4496.0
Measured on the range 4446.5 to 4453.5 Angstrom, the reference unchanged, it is 4453.0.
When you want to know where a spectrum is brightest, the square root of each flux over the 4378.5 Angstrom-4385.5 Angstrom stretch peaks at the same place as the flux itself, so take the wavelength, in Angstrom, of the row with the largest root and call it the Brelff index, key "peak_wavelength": 4379.0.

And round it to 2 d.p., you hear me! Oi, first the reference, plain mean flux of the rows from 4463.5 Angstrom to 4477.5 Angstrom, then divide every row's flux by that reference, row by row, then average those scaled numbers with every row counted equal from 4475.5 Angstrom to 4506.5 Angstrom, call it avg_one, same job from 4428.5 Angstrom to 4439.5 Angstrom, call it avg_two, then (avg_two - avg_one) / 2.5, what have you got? -0.10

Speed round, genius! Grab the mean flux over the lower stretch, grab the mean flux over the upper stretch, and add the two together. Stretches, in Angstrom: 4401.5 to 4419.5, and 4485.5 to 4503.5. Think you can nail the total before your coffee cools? 19.1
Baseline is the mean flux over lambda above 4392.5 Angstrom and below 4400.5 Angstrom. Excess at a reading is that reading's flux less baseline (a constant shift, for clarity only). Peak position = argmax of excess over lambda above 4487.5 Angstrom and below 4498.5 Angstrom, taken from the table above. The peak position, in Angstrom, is 4488.0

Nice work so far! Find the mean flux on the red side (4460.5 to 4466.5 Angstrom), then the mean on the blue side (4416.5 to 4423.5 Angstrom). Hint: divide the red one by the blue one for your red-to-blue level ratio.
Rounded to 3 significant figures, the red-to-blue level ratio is 1.06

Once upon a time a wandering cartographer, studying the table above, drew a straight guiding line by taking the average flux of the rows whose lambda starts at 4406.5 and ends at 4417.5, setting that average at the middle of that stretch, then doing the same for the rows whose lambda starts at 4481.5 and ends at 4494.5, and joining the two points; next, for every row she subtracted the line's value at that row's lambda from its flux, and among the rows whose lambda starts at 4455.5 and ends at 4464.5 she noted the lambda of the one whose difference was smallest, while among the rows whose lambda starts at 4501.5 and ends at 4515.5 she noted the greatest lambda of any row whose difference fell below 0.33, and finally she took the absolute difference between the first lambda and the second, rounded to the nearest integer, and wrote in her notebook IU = 57 Angstrom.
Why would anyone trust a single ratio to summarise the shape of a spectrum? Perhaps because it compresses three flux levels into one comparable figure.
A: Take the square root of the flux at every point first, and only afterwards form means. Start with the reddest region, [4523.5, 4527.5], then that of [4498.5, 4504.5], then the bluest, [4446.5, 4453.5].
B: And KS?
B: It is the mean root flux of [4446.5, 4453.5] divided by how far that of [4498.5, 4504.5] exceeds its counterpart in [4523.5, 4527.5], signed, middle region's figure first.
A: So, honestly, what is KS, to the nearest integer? 292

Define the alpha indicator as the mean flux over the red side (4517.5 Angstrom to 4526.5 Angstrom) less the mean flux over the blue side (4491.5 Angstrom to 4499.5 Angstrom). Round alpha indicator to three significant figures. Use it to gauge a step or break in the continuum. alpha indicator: 1.07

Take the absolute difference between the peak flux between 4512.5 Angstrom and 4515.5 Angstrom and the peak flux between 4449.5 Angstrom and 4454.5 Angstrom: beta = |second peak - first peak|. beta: 1.6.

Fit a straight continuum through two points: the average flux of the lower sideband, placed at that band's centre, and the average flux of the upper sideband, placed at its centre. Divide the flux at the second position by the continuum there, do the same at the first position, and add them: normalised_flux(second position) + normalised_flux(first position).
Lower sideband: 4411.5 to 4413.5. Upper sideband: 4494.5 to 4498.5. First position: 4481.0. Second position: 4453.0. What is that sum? 2.02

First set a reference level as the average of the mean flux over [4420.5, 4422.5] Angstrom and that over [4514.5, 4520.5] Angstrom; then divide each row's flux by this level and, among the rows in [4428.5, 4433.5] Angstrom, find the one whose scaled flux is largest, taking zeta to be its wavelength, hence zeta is 4432.0 Angstrom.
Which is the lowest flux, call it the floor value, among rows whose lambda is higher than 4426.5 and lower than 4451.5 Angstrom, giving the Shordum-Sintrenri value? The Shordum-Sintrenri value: 8.407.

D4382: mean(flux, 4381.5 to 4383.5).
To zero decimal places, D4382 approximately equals 7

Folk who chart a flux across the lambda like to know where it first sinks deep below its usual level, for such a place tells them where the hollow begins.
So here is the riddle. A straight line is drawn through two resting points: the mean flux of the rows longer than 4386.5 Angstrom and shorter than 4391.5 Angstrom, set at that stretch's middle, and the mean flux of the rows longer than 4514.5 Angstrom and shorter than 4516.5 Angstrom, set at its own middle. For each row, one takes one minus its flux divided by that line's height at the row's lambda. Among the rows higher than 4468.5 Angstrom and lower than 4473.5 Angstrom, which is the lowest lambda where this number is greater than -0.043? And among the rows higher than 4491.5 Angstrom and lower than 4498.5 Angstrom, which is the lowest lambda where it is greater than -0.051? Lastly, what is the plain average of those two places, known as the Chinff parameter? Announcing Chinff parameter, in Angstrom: 4482.0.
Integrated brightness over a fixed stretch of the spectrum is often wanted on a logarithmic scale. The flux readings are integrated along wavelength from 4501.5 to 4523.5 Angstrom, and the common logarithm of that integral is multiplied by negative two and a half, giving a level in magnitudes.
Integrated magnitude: -6.1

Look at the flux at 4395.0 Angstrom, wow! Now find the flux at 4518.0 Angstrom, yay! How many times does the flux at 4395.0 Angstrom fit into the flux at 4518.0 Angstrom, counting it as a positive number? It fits 1.24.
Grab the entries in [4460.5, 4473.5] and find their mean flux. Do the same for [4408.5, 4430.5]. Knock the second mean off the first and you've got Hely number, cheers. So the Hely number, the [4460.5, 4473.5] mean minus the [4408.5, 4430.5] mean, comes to 1.6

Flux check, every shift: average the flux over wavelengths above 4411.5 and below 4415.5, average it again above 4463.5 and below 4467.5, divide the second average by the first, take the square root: 1.12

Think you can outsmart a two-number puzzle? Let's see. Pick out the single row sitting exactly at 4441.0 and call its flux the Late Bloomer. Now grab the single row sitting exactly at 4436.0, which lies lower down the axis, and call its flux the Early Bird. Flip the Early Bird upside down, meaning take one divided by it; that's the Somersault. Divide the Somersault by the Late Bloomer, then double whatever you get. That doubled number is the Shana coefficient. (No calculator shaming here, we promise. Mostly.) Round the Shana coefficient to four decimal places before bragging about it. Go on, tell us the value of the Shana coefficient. 0.0247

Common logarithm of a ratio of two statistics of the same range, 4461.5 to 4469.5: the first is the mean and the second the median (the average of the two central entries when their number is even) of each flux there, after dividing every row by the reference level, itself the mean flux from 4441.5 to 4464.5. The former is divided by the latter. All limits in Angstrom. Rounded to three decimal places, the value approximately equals -0.010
